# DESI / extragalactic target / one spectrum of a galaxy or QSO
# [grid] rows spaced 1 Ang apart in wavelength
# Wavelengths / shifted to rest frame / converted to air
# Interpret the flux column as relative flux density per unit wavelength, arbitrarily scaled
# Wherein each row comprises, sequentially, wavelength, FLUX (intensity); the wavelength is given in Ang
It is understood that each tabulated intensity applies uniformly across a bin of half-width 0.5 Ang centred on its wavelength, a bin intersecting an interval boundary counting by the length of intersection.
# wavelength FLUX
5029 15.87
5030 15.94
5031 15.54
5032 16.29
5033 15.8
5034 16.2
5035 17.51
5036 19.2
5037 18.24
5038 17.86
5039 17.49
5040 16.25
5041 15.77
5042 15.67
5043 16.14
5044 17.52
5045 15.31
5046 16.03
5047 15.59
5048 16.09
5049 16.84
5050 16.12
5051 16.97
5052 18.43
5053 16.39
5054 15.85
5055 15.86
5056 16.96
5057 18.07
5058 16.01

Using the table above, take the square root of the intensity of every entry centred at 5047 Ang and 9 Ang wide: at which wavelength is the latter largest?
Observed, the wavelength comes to 5044 Ang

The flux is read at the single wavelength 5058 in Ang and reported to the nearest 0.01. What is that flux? 16.01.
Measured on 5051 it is 16.97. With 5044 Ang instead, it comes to 17.52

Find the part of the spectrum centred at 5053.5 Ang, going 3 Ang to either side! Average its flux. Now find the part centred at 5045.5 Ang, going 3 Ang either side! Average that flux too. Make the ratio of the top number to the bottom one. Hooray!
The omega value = 1.04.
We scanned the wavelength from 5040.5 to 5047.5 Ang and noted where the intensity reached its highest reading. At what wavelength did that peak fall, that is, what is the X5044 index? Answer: 5044 Ang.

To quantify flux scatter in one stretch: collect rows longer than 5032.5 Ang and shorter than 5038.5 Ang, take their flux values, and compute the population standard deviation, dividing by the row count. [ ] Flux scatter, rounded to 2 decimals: 1.16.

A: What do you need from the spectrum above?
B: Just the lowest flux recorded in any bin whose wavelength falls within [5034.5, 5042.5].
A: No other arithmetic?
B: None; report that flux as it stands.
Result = 15.67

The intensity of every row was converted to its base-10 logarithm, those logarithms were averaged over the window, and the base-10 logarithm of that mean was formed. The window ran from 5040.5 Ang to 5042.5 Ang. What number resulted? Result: 0.078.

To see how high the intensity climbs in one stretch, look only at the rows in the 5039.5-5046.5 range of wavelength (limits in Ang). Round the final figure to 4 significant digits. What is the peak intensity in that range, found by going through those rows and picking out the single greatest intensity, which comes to 17.52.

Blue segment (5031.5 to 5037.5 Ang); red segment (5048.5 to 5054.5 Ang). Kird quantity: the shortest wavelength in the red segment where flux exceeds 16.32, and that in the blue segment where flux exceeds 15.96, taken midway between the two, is 5040.5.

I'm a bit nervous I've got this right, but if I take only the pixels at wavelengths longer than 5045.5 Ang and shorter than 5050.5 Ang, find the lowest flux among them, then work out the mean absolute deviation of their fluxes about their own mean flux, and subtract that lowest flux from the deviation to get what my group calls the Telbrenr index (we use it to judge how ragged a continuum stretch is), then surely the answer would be -15.3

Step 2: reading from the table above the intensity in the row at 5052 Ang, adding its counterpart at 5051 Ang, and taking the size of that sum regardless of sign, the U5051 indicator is 35.4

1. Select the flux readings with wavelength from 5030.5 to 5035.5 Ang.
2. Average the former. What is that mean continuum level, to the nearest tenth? 16.3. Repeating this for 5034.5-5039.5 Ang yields 18.1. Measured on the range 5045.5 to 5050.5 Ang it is 16.1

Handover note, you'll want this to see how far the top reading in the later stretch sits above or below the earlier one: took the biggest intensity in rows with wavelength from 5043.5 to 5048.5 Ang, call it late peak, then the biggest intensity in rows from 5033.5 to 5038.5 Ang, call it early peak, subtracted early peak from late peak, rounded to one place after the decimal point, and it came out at -1.7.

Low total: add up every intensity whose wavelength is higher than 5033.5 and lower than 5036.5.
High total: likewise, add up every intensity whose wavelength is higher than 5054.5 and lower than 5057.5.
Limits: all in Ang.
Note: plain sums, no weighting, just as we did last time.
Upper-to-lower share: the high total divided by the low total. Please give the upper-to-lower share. 0.96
